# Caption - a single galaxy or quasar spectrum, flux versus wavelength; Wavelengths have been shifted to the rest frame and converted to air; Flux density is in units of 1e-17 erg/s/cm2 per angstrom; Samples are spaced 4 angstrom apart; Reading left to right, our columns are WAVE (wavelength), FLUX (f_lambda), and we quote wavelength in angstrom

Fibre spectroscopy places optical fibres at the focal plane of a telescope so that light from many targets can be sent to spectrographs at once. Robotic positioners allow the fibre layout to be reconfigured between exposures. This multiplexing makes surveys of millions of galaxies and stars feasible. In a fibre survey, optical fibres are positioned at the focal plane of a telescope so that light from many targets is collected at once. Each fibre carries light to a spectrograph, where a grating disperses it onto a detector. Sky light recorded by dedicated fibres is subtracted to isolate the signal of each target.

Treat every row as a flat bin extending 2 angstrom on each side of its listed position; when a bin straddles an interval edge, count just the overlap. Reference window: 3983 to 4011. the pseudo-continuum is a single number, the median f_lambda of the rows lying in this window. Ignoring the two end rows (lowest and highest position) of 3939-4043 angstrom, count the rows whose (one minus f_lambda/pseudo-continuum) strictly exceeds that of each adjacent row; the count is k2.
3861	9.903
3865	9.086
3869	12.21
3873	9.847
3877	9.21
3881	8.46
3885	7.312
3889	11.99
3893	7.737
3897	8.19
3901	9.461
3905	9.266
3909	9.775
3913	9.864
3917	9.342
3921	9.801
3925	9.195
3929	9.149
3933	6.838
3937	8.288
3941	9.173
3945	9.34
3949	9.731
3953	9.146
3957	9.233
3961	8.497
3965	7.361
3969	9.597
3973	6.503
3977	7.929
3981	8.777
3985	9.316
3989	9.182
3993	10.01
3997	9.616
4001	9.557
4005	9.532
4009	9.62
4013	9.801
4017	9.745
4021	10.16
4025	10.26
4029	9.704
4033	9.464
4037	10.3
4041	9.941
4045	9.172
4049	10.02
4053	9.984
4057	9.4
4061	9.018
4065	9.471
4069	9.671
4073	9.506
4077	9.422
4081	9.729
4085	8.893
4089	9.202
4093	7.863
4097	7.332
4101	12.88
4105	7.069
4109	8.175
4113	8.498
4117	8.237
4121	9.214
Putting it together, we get 7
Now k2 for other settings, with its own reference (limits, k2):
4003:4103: 7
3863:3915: 3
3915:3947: 1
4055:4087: 2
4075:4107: 2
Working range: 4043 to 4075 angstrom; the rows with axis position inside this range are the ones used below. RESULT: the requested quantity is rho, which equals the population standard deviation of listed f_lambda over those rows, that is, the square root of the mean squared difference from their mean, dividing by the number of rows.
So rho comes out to 0.3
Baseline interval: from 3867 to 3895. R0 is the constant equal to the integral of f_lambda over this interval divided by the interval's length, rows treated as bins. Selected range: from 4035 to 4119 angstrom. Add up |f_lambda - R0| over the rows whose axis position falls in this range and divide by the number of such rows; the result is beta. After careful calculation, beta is 0.9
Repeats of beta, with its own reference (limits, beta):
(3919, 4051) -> 0.6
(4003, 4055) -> 0.4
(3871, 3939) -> 0.9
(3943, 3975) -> 0.9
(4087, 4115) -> 1.8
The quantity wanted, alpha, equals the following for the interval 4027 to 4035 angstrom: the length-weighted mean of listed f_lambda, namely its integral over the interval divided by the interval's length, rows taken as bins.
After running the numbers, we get 9.6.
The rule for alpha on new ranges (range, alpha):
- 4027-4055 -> 9.8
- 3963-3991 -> 8.4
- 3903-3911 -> 9.5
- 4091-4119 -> 8.6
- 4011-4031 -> 9.9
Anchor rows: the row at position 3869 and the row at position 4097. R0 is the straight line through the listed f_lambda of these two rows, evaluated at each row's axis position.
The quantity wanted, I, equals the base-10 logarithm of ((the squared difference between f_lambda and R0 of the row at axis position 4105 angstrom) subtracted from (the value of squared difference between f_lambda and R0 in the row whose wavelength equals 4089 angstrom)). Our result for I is 0.46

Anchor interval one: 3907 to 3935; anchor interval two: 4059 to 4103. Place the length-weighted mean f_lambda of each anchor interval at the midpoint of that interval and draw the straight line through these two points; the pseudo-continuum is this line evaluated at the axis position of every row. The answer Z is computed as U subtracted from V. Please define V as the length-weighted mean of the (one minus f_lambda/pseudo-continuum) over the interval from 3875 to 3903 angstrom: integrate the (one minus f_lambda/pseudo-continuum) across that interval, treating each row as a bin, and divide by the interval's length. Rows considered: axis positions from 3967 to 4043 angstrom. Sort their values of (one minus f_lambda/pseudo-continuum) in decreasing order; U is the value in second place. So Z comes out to -0.12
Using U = 0.14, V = 0.02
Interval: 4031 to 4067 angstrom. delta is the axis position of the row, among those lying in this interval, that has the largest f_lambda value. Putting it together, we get 4037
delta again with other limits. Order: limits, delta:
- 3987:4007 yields 3993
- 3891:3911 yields 3909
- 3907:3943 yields 3913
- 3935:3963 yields 3949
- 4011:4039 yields 4037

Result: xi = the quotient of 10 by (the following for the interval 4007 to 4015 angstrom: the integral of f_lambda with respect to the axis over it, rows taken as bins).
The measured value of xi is 0.129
